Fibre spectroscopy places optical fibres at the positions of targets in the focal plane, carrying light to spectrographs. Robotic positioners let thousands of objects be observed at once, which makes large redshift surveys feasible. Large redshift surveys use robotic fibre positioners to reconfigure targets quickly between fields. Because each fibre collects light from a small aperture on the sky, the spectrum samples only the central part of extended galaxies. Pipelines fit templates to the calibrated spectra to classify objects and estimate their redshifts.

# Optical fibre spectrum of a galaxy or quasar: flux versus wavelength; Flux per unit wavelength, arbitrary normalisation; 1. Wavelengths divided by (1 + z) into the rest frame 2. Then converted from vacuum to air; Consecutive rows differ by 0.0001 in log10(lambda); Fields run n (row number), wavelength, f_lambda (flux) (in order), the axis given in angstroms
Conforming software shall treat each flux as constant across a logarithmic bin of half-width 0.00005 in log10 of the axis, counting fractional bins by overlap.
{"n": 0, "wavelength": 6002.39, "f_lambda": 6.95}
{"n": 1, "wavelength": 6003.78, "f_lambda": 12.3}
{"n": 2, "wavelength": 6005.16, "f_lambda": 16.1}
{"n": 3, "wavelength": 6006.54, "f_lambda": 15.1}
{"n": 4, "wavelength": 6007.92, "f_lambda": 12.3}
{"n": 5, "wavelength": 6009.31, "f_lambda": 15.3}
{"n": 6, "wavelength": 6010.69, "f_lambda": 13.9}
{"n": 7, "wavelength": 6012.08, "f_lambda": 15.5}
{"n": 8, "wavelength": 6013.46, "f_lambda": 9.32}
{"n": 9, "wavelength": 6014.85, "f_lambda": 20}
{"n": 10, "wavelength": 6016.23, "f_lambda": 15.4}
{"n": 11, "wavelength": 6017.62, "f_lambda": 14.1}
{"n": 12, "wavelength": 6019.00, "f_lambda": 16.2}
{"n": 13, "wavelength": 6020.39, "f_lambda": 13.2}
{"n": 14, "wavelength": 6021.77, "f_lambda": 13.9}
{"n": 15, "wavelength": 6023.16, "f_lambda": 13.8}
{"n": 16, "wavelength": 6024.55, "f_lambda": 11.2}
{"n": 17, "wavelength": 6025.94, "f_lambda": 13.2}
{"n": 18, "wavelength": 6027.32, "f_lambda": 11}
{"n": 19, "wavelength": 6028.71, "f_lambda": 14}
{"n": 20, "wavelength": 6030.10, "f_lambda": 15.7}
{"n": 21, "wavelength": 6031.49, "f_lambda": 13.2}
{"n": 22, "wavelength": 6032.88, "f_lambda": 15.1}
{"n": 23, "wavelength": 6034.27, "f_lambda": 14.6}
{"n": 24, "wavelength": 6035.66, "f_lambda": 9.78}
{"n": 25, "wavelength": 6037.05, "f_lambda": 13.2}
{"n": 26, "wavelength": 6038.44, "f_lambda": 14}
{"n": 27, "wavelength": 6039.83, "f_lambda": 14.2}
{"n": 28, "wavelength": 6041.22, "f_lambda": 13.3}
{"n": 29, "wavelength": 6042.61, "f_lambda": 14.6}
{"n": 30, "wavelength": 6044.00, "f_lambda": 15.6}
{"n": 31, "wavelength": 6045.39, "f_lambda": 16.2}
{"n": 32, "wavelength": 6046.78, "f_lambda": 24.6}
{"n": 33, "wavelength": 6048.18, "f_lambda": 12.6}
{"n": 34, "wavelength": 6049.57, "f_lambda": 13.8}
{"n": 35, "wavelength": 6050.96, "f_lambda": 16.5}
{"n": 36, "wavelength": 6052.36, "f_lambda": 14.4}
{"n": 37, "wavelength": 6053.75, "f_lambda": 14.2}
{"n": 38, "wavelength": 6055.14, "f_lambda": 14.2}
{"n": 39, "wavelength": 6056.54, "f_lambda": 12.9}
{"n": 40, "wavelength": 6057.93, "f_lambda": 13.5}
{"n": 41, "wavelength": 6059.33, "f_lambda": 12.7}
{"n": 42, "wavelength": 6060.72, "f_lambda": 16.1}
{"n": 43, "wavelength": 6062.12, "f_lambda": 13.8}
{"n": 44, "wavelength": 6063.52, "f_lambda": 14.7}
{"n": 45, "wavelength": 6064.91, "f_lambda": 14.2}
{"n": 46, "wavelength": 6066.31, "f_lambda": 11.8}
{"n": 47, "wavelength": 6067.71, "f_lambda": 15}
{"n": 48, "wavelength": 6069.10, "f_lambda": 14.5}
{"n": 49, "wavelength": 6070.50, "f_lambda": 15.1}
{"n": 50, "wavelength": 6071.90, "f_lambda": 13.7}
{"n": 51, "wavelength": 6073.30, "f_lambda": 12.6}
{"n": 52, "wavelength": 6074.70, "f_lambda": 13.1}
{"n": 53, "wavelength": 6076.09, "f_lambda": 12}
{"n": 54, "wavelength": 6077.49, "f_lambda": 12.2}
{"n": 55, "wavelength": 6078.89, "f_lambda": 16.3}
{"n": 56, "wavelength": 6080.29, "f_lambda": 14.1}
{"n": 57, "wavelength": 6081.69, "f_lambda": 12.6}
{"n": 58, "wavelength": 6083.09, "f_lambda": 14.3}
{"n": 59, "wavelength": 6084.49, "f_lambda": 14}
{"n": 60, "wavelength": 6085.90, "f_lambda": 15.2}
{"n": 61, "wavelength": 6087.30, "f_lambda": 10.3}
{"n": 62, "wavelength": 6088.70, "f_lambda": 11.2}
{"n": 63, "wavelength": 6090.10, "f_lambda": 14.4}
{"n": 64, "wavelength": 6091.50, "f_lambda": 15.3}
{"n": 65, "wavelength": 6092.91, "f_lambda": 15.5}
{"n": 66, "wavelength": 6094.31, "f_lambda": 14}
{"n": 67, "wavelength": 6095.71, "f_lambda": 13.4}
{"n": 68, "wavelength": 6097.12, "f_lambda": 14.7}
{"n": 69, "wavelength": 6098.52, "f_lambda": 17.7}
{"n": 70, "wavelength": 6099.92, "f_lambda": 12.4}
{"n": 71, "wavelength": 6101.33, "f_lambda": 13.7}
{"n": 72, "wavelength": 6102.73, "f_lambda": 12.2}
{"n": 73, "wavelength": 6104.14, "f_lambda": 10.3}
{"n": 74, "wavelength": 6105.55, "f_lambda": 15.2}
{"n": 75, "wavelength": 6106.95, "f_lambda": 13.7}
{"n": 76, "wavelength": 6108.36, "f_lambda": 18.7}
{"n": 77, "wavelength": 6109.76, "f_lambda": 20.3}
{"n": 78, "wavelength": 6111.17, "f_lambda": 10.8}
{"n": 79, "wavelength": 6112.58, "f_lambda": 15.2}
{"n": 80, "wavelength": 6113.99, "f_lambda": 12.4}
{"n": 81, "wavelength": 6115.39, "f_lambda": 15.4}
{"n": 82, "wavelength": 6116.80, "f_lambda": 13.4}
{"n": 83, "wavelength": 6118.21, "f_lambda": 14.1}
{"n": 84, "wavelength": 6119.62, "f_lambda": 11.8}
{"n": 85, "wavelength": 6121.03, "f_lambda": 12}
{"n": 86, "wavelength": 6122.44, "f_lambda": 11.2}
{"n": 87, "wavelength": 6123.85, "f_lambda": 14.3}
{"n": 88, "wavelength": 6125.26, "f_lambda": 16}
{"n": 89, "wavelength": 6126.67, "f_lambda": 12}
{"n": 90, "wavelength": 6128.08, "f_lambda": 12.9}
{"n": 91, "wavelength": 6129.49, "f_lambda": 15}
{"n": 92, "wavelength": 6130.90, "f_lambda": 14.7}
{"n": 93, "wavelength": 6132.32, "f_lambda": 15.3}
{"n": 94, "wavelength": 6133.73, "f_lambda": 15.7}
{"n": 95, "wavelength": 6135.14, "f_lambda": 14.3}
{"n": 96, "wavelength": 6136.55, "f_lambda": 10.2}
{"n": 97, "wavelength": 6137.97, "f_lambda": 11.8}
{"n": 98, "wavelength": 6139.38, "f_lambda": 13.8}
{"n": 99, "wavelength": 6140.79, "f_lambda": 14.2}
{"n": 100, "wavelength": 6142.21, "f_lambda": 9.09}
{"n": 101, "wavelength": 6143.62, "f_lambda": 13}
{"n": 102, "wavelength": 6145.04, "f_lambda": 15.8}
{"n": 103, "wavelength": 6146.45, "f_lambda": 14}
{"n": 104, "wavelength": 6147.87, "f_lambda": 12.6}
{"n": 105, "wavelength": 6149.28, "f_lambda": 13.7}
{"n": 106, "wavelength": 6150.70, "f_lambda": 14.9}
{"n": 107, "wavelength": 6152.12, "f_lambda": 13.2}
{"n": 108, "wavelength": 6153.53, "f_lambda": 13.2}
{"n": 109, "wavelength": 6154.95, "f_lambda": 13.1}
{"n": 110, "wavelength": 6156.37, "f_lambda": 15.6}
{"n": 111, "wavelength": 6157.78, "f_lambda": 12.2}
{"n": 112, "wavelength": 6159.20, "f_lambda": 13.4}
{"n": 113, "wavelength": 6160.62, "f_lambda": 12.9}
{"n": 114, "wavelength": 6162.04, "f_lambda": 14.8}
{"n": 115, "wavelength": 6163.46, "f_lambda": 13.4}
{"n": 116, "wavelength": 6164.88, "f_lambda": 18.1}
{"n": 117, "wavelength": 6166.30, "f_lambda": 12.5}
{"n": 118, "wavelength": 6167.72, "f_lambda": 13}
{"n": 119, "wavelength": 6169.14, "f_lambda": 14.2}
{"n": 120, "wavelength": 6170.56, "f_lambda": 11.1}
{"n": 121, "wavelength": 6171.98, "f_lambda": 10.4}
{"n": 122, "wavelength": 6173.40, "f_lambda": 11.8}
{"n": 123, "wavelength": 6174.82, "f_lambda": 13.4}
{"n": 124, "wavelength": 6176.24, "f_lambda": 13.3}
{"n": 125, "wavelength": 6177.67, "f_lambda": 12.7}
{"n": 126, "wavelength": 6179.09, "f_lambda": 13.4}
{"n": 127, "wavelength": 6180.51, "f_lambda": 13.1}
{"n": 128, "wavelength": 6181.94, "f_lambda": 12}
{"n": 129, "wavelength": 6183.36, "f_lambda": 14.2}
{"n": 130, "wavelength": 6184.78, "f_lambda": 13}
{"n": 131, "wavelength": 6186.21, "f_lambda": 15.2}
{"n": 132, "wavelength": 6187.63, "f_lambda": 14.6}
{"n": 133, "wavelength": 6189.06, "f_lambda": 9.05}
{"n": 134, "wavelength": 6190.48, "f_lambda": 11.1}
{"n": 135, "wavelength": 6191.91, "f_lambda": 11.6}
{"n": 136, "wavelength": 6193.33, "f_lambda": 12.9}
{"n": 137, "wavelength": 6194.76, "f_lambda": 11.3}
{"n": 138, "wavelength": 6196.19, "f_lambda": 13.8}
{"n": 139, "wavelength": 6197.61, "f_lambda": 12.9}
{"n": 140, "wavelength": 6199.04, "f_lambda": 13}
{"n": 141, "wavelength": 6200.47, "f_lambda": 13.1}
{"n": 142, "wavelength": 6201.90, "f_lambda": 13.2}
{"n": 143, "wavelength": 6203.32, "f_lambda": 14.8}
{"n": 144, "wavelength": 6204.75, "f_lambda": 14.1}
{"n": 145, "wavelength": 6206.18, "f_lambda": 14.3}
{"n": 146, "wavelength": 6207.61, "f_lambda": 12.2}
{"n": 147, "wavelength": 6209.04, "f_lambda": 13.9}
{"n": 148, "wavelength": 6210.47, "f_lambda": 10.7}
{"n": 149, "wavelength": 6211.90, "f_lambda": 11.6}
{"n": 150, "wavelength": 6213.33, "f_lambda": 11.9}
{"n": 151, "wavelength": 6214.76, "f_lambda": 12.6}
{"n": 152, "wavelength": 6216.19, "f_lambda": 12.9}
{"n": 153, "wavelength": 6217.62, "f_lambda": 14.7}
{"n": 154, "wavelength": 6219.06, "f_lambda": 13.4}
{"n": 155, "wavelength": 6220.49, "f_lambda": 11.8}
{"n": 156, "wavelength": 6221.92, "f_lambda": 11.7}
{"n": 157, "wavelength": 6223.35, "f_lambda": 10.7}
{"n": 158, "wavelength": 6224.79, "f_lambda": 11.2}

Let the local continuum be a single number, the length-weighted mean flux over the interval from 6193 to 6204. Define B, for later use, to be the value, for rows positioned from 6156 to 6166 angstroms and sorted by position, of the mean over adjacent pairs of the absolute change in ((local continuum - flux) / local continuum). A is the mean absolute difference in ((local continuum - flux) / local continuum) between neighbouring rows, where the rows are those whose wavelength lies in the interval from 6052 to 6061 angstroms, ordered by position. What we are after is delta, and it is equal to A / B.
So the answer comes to 0.5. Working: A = 0.08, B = 0.17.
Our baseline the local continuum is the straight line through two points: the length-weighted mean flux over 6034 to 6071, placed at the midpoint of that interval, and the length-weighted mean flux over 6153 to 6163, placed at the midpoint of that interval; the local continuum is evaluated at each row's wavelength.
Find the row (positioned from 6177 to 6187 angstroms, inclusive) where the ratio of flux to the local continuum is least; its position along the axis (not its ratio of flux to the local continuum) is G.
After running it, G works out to 6181.94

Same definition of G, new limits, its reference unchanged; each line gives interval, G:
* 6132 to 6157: 6142.21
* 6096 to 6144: 6142.21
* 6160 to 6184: 6171.98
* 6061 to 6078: 6066.31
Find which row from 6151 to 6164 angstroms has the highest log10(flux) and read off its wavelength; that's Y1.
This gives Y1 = 6156.37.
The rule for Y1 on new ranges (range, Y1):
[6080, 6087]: 6085.90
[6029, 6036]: 6030.10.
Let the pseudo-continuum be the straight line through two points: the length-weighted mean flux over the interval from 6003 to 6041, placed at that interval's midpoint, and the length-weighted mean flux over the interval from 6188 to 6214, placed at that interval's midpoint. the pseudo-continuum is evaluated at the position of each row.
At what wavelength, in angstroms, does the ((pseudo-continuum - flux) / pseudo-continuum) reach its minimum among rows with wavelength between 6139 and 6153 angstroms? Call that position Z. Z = 6145.04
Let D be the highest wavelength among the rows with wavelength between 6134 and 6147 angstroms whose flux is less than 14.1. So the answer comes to 6146.45 angstroms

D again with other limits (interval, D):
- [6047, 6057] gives 6056.54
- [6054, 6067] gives 6066.31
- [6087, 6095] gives 6094.31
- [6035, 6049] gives 6048.18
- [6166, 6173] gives 6171.98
